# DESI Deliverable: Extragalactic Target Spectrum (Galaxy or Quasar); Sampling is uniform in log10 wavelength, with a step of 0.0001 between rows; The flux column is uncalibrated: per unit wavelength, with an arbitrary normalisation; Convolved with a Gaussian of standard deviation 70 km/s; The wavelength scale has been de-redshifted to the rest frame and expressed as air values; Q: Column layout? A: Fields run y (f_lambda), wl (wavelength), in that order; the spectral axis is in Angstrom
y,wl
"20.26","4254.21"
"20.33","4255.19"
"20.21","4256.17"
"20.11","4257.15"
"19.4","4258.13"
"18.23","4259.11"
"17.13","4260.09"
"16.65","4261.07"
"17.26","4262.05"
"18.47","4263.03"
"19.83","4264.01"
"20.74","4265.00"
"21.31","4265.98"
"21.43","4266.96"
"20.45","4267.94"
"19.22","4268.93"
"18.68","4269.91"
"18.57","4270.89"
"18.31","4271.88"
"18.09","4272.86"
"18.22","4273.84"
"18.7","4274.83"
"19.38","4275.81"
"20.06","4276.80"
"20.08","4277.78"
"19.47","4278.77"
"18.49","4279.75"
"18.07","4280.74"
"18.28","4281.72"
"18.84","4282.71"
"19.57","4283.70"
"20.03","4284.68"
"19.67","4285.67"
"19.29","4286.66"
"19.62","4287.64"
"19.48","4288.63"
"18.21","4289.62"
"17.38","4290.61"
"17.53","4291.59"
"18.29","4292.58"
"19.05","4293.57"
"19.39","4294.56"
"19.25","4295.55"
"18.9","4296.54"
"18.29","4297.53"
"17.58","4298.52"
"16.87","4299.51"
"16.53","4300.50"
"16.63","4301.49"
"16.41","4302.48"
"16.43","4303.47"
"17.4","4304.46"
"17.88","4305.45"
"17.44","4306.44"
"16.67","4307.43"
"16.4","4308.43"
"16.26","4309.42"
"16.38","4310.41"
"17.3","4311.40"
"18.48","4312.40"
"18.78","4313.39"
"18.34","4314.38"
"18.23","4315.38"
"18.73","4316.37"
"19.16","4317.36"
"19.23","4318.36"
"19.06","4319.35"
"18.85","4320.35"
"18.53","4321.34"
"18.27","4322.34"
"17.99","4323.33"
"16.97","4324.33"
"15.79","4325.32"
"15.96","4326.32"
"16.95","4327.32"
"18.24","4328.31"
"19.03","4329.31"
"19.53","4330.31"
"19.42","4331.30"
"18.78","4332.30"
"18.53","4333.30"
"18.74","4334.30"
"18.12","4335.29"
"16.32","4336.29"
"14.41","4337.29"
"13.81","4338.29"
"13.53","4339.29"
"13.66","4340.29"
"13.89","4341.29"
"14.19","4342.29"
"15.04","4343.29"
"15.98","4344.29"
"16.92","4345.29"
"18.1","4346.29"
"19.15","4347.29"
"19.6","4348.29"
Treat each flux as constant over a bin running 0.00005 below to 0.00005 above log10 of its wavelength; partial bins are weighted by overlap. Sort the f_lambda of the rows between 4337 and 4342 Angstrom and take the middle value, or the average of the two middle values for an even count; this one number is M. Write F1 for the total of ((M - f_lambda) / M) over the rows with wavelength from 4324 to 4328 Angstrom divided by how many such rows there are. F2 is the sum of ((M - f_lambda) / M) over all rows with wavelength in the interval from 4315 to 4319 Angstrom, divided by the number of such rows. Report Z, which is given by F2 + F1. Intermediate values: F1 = -0.19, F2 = -0.36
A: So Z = -0.55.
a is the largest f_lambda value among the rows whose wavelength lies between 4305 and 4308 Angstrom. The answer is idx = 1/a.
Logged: 0.0559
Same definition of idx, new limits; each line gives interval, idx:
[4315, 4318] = 0.0522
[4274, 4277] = 0.0499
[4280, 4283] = 0.0531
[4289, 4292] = 0.0549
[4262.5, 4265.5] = 0.0482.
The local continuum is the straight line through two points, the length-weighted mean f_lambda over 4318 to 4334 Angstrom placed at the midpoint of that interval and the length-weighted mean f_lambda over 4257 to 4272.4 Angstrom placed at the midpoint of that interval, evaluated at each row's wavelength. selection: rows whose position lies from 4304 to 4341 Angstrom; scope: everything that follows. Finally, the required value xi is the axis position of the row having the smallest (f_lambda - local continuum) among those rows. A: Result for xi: 4339.29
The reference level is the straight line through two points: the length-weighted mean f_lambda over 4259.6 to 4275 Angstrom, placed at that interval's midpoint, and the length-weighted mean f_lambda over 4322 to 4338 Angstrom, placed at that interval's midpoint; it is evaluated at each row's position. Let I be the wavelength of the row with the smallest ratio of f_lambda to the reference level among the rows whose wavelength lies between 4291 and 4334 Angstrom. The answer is 4325.32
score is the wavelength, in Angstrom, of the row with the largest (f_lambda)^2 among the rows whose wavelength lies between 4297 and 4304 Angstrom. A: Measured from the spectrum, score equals 4297.53 Angstrom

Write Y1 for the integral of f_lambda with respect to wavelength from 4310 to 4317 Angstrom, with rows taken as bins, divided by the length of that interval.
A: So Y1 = 18.1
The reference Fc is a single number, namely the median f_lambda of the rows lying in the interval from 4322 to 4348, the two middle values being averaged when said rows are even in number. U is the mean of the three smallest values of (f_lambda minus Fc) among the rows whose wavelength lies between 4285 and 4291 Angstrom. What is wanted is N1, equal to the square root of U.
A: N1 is 1.15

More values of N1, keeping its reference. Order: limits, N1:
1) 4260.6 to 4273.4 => 0.61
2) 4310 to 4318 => 0.59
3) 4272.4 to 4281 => 1.08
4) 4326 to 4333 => 0.30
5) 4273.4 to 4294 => 0.84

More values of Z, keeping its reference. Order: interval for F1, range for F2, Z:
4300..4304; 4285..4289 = -0.61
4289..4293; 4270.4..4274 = -0.62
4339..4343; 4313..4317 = -0.34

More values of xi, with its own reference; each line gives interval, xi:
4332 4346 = 4339.29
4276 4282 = 4280.74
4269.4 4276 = 4272.86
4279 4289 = 4280.74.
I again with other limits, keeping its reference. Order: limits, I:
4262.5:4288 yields 4272.86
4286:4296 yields 4290.61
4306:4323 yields 4309.42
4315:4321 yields 4315.38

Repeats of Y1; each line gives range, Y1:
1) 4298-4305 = 16.9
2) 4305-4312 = 16.9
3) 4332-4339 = 16.8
